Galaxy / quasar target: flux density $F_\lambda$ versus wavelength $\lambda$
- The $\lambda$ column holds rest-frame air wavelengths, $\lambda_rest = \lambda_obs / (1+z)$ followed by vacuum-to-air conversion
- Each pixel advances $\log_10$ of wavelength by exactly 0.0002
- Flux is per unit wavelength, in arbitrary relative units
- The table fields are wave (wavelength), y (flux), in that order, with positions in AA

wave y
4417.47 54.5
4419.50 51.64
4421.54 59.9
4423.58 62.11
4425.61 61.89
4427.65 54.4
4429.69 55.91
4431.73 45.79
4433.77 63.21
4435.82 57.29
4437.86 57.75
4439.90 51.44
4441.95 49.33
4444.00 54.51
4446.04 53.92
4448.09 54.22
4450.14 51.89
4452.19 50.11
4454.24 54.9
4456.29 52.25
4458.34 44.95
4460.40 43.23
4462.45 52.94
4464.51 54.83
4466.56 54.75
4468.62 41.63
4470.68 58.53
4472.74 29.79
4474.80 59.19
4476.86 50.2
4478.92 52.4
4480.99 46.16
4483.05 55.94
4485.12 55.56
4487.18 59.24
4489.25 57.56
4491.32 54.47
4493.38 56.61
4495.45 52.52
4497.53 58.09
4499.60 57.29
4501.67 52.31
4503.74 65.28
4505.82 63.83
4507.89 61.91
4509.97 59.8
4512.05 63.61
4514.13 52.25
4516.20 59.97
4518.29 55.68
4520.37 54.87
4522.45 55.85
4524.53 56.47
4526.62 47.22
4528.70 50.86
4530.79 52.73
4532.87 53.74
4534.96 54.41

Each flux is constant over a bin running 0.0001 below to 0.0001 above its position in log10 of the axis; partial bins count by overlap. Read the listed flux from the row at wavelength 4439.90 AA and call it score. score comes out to 51.44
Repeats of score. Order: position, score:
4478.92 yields 52.4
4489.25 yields 57.56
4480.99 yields 46.16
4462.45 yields 52.94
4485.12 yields 55.56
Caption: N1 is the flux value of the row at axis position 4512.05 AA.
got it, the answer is 63.61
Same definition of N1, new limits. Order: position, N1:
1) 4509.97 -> 59.8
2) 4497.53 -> 58.09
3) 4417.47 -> 54.5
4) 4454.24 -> 54.9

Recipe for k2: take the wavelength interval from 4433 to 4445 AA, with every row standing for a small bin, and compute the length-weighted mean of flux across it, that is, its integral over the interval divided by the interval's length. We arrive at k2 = 55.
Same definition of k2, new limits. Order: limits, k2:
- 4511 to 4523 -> 57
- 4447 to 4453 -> 52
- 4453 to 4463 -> 50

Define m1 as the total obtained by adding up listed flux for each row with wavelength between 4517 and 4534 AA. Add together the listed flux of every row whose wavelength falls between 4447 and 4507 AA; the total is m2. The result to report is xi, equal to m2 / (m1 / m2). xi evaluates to 5553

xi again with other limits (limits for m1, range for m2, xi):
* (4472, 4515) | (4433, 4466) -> 616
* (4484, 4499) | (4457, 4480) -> 747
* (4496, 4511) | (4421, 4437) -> 507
